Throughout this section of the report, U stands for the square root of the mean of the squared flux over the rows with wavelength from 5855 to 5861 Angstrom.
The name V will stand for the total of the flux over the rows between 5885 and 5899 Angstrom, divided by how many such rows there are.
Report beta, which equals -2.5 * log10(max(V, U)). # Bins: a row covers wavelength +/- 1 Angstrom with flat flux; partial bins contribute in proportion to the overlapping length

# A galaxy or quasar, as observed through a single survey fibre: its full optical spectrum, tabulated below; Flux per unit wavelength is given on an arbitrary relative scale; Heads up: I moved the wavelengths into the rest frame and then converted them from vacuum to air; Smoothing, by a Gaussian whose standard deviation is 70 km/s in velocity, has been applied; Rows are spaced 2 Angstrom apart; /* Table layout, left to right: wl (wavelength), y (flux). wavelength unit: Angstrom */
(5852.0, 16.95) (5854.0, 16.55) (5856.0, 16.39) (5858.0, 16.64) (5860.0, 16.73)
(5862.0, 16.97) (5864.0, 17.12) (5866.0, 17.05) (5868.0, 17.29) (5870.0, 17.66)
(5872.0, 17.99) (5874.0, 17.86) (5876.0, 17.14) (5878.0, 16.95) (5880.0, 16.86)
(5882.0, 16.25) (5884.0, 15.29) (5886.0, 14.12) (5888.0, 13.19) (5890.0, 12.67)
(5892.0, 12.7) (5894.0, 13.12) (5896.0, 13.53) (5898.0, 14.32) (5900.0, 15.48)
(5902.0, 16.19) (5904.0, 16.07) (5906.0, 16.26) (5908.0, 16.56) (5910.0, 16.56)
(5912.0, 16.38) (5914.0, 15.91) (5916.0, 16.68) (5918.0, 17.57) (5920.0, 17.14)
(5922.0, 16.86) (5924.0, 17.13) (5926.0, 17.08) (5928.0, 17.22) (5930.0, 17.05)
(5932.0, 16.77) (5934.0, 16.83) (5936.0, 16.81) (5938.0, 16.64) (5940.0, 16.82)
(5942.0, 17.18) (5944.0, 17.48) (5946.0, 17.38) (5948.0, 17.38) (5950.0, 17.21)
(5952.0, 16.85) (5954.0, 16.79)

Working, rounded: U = 16.6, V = 13.4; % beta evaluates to -3.05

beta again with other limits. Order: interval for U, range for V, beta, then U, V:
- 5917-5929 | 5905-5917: -3.09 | 17.2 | 16.4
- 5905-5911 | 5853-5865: -3.06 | 16.5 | 16.7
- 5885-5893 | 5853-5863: -3.05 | 13.2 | 16.7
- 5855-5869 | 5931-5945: -3.07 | 16.9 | 16.9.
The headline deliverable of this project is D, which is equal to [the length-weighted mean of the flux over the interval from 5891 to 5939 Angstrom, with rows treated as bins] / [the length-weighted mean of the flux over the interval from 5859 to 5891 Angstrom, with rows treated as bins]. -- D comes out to 0.99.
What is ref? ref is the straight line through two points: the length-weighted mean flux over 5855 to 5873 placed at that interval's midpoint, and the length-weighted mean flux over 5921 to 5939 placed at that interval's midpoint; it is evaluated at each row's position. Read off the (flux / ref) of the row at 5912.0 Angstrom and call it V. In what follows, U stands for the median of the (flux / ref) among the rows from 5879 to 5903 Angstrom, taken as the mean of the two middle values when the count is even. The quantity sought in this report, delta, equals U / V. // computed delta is 0.87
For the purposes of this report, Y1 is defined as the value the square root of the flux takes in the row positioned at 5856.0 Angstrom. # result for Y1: 4.05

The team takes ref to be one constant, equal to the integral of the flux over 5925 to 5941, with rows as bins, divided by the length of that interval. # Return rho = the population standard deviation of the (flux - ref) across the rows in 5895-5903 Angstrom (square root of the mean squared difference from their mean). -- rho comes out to 1.0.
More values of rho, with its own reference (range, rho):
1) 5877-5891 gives 1.6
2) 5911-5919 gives 0.6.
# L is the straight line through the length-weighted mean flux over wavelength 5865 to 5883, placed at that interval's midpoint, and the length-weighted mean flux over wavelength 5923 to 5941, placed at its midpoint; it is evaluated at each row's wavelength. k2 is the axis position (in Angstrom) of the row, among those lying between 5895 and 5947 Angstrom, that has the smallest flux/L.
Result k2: 5896.0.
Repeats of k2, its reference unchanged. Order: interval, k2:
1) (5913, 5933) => 5914.0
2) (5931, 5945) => 5938.0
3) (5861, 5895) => 5890.0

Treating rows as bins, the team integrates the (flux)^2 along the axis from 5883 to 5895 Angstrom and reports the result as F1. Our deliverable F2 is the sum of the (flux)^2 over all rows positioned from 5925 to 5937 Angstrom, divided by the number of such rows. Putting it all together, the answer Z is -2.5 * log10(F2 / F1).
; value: 2.2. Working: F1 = 2202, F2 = 288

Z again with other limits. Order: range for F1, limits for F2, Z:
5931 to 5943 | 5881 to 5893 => 3.1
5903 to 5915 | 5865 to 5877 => 2.5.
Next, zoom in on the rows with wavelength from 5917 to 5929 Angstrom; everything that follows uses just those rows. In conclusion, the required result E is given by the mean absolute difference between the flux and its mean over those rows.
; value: 0.15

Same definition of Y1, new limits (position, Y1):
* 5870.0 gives 4.20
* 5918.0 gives 4.19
